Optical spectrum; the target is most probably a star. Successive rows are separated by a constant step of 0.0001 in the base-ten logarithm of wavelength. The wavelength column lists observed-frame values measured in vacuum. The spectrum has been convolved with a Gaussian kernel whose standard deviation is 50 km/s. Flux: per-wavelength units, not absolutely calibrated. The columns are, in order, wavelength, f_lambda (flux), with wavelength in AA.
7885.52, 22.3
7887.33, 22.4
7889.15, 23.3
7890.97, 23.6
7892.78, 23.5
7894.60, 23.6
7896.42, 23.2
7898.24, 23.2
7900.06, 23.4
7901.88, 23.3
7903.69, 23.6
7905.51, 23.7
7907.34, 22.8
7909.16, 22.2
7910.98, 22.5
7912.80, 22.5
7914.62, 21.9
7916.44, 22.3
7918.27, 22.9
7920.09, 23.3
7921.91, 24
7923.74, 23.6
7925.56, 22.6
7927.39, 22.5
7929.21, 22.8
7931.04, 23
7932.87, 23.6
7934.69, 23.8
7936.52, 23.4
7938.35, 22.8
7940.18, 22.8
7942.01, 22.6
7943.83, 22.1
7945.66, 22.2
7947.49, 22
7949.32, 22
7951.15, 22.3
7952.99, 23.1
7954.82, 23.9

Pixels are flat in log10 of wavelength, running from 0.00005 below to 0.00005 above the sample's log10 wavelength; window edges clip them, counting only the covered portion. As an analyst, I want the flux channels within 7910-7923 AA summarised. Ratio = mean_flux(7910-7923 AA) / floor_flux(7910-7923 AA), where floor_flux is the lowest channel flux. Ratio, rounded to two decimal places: 1.04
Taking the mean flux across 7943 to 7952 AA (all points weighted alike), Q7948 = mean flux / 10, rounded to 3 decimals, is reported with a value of 2.212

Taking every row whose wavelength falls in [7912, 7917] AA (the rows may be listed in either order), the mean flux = 22.2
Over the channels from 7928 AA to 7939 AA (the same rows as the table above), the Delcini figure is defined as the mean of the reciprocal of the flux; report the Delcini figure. 0.0431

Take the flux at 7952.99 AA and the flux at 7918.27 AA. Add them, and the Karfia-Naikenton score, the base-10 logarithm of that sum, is 1.663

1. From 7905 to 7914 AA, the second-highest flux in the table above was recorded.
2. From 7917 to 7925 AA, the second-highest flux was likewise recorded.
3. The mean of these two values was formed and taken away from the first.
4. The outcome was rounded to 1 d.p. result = -0.4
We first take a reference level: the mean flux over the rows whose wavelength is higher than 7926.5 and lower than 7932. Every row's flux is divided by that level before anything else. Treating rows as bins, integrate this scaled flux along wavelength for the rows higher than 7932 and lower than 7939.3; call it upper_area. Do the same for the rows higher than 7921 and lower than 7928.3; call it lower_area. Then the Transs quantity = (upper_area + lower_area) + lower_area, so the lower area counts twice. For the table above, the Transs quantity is 22.4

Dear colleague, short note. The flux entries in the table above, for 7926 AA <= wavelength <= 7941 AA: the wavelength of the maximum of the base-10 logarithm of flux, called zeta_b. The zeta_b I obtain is 7934.69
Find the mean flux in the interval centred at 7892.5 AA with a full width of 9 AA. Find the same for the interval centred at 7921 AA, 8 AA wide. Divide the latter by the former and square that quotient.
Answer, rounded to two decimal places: 1.00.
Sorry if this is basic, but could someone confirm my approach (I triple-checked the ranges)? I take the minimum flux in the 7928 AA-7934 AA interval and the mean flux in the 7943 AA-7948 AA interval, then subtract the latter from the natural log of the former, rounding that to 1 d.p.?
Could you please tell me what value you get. -19.0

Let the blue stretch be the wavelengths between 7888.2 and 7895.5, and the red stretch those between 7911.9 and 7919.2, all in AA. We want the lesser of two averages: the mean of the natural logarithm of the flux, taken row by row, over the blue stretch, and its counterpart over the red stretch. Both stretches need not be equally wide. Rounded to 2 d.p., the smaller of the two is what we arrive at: 3.11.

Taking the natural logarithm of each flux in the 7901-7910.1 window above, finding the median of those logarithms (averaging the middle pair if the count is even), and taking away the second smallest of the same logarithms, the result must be 0.022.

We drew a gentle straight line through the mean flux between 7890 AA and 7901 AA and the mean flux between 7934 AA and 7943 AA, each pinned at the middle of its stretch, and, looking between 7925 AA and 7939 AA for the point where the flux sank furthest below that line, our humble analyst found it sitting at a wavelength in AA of 7927.39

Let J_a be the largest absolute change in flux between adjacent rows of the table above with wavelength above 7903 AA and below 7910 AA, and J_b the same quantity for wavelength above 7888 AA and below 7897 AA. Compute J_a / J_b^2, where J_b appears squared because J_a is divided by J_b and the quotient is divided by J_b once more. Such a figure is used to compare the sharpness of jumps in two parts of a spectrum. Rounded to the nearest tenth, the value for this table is 5.6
